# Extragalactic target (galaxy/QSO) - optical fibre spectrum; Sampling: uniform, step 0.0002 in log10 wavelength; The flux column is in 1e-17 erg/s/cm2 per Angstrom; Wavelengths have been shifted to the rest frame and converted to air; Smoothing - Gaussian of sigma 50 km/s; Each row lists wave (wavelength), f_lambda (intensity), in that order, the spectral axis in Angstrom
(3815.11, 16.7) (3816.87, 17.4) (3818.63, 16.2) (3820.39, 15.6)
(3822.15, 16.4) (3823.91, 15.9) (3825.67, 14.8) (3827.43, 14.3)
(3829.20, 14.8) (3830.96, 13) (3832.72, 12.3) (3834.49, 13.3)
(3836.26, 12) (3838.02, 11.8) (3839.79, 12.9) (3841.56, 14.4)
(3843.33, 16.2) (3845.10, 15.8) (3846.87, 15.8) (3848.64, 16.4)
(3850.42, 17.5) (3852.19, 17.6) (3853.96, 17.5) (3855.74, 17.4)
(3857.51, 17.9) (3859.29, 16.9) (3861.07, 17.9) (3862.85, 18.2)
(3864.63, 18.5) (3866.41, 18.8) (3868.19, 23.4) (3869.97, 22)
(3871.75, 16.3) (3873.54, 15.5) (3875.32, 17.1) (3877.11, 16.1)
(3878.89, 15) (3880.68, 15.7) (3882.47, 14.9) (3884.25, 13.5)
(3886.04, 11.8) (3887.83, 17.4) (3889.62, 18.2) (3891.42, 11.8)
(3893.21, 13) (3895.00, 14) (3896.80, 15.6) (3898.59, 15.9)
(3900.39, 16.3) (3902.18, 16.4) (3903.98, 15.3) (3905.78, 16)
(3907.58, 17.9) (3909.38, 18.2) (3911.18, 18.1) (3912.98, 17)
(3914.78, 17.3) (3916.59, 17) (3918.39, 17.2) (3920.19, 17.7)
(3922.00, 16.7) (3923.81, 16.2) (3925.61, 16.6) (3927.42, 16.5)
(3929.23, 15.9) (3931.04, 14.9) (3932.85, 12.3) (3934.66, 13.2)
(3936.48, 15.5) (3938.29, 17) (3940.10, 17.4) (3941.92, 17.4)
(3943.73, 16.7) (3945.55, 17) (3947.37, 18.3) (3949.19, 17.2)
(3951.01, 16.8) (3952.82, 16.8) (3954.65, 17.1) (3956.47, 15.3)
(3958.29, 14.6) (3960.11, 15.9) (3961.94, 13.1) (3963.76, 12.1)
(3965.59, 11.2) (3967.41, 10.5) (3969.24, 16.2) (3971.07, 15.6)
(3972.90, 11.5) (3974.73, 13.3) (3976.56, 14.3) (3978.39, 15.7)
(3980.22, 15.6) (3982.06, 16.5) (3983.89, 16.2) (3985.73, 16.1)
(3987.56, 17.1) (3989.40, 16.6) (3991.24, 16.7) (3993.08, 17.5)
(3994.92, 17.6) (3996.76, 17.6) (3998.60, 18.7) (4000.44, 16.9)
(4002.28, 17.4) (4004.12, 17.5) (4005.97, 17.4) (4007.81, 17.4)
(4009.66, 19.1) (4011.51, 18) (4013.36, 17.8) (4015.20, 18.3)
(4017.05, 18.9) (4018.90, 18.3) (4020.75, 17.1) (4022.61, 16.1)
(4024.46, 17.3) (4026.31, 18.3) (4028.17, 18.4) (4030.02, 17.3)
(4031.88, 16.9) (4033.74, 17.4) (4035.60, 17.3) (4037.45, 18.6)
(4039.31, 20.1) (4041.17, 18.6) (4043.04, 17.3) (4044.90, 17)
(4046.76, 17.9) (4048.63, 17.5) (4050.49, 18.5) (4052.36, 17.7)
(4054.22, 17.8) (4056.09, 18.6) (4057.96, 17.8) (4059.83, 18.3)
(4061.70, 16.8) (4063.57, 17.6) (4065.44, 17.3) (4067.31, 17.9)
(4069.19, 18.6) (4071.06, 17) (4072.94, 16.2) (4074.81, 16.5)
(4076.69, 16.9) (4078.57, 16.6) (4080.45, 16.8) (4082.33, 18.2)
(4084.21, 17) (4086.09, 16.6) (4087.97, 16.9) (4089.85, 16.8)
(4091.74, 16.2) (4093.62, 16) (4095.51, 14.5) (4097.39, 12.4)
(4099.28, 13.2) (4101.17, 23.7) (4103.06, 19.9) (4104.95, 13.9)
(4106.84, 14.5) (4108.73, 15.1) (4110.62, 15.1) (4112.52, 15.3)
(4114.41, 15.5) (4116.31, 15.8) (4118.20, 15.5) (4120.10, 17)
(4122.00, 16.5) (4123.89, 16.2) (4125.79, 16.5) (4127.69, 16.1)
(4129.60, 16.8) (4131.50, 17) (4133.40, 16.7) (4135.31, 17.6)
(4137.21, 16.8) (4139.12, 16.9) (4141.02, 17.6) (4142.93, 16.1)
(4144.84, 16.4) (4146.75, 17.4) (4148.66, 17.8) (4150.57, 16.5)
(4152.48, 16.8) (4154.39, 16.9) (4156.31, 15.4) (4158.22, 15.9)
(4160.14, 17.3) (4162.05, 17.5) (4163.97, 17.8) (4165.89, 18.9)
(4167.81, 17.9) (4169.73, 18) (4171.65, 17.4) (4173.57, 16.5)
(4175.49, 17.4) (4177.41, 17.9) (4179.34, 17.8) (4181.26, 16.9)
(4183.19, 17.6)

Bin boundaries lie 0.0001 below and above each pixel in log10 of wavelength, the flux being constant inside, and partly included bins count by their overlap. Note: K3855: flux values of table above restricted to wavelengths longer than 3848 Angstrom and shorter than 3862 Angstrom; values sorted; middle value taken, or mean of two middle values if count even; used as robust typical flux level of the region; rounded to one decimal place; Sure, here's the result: 17.5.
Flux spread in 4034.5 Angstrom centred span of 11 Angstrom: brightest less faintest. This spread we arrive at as 3.2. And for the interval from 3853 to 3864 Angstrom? 1.3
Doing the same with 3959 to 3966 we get 4.7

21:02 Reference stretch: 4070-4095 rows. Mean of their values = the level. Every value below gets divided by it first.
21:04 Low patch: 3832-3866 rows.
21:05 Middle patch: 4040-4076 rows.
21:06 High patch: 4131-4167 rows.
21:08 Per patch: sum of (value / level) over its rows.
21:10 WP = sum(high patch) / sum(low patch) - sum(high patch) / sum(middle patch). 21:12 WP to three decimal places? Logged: 0.111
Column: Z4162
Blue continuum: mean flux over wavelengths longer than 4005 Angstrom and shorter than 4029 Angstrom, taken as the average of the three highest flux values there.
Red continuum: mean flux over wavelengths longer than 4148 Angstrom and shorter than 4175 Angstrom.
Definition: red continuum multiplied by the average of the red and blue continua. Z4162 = 309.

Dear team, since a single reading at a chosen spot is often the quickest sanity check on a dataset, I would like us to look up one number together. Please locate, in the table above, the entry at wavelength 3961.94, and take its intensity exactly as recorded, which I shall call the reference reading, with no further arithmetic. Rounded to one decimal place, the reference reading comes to 13.1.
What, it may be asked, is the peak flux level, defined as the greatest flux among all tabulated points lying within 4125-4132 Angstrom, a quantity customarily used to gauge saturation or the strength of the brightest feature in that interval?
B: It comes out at 17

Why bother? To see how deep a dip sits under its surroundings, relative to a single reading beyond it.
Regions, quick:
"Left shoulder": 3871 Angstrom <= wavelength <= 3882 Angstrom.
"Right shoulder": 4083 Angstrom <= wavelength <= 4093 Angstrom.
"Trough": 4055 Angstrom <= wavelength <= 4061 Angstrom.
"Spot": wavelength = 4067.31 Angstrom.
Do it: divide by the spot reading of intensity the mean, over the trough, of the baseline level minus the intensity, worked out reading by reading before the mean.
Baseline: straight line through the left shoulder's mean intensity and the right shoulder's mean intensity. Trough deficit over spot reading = -0.09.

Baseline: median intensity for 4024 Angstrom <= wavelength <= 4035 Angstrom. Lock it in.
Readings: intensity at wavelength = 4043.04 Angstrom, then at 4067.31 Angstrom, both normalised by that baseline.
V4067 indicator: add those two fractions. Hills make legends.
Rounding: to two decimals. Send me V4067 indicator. 2.03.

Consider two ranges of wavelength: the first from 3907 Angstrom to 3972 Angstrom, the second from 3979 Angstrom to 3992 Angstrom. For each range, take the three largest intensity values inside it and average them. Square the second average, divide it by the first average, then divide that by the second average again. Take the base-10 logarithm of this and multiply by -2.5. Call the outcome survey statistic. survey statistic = 0.09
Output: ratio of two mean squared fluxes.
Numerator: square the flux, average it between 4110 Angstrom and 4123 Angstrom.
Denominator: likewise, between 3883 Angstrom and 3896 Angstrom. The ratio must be 1.20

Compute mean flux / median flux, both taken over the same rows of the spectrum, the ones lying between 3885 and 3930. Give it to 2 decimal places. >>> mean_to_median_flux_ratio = 0.98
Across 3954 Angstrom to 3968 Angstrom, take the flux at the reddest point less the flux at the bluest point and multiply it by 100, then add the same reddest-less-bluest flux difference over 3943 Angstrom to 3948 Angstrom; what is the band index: -658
